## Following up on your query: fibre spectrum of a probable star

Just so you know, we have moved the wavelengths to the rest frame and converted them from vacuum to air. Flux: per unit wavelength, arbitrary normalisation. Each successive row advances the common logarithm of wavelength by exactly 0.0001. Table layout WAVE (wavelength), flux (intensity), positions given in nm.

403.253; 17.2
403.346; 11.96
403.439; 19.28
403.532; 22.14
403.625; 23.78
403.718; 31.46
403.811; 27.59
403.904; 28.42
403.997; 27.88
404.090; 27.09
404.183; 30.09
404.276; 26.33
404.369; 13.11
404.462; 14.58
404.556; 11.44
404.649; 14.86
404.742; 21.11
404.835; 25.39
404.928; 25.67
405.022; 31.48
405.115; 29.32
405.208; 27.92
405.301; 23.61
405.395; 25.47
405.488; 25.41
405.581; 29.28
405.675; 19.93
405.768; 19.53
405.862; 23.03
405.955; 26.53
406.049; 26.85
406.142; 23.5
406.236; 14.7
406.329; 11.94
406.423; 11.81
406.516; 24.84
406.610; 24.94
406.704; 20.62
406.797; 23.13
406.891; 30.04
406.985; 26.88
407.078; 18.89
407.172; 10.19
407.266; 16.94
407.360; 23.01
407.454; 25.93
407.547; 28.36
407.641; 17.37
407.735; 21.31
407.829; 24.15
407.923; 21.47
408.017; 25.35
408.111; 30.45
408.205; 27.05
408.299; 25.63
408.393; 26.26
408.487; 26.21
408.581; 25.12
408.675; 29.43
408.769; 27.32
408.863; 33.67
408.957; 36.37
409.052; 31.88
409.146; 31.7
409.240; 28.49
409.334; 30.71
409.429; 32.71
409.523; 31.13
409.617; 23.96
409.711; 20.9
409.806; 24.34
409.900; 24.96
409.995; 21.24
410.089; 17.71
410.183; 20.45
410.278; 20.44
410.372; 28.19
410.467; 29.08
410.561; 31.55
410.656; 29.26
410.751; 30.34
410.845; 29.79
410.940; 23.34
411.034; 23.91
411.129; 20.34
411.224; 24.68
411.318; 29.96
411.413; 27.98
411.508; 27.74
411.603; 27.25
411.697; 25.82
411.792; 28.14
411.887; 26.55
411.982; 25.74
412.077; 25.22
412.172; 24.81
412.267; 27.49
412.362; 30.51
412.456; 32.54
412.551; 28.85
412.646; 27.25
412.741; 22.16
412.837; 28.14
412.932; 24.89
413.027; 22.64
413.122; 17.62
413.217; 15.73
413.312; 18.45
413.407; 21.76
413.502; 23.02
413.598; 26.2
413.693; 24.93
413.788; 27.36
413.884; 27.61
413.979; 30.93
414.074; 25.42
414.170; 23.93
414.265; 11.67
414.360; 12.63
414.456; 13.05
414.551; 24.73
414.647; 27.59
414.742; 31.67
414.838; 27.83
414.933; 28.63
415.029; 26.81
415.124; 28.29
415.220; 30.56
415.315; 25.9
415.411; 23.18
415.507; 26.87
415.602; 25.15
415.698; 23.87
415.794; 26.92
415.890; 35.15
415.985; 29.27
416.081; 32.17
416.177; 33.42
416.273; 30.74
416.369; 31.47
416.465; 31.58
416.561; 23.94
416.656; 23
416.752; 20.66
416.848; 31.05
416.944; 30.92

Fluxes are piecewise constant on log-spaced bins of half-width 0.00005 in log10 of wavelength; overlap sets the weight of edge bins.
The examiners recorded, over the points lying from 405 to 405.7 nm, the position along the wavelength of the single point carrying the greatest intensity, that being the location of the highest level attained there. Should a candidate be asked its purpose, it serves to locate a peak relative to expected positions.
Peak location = 405.022 nm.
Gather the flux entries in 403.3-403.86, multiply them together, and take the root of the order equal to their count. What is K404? 21.7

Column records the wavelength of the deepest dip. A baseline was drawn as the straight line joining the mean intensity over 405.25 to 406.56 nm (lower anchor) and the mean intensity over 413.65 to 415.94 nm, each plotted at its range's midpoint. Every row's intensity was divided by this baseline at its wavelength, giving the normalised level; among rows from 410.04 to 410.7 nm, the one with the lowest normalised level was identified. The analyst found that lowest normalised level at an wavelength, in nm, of 410.089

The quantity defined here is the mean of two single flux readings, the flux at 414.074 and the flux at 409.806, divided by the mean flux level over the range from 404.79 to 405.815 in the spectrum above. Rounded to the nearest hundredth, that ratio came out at 0.97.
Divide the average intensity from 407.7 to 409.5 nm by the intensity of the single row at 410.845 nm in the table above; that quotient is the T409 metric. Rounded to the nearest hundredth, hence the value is 0.95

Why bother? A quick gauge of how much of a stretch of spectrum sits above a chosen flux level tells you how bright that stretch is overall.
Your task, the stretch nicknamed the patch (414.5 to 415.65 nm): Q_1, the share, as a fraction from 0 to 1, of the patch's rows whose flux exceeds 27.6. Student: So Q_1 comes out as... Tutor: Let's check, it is 0.42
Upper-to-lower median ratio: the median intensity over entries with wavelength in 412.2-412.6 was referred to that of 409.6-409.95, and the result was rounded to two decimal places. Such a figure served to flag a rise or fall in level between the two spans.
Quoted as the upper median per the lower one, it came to 1.23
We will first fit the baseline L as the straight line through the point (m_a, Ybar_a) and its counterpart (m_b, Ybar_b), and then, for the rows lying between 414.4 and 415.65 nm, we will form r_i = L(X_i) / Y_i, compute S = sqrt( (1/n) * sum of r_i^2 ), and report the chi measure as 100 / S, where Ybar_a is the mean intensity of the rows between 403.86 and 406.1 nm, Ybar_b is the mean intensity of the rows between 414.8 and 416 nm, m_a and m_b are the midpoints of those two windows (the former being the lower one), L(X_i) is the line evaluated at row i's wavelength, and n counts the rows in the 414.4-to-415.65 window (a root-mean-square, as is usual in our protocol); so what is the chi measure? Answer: 88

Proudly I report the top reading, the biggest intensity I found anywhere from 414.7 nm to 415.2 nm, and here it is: 31.67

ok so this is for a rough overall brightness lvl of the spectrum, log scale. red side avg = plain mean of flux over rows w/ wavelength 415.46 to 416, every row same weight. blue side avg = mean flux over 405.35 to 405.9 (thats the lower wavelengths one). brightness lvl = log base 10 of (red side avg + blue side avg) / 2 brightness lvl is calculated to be 1.412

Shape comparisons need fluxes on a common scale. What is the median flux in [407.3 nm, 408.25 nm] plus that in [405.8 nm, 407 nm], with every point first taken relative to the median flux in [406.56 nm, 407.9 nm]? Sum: 2.09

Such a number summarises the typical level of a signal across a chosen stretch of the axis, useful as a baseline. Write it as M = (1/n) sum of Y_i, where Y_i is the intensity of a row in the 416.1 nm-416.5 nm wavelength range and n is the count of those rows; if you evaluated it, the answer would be 31.8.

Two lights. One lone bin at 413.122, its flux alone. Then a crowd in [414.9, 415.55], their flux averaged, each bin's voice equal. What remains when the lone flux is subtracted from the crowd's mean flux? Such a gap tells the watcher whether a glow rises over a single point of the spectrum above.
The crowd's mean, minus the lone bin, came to 10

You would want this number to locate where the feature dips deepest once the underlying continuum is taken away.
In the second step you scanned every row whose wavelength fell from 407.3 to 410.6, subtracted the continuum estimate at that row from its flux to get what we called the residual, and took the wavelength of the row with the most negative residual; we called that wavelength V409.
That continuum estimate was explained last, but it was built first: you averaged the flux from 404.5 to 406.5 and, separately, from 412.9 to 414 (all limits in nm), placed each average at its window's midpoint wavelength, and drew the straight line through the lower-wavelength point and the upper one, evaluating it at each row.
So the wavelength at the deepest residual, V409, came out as 407.641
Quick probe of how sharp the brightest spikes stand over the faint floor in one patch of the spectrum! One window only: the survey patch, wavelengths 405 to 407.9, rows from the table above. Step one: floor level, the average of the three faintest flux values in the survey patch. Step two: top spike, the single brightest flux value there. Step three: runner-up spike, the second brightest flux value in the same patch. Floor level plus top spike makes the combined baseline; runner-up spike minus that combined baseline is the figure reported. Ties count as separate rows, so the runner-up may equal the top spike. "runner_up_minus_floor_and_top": -12.8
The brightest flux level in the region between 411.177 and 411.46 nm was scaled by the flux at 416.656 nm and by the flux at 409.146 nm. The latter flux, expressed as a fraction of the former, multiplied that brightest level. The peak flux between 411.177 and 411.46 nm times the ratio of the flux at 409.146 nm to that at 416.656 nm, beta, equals 41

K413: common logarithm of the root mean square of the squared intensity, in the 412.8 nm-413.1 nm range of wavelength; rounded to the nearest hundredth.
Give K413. 2.81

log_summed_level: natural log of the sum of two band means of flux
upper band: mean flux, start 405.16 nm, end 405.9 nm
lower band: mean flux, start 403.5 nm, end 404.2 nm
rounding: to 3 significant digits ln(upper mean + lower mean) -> 3.94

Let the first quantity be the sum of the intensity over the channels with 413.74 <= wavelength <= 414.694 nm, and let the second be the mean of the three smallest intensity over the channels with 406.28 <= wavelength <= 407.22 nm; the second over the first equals 0.050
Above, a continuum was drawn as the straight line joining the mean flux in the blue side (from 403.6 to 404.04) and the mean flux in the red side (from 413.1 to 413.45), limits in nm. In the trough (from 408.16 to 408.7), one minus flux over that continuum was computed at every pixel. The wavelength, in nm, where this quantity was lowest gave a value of 408.675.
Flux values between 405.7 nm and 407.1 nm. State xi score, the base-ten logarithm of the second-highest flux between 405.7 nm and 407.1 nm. 1.429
